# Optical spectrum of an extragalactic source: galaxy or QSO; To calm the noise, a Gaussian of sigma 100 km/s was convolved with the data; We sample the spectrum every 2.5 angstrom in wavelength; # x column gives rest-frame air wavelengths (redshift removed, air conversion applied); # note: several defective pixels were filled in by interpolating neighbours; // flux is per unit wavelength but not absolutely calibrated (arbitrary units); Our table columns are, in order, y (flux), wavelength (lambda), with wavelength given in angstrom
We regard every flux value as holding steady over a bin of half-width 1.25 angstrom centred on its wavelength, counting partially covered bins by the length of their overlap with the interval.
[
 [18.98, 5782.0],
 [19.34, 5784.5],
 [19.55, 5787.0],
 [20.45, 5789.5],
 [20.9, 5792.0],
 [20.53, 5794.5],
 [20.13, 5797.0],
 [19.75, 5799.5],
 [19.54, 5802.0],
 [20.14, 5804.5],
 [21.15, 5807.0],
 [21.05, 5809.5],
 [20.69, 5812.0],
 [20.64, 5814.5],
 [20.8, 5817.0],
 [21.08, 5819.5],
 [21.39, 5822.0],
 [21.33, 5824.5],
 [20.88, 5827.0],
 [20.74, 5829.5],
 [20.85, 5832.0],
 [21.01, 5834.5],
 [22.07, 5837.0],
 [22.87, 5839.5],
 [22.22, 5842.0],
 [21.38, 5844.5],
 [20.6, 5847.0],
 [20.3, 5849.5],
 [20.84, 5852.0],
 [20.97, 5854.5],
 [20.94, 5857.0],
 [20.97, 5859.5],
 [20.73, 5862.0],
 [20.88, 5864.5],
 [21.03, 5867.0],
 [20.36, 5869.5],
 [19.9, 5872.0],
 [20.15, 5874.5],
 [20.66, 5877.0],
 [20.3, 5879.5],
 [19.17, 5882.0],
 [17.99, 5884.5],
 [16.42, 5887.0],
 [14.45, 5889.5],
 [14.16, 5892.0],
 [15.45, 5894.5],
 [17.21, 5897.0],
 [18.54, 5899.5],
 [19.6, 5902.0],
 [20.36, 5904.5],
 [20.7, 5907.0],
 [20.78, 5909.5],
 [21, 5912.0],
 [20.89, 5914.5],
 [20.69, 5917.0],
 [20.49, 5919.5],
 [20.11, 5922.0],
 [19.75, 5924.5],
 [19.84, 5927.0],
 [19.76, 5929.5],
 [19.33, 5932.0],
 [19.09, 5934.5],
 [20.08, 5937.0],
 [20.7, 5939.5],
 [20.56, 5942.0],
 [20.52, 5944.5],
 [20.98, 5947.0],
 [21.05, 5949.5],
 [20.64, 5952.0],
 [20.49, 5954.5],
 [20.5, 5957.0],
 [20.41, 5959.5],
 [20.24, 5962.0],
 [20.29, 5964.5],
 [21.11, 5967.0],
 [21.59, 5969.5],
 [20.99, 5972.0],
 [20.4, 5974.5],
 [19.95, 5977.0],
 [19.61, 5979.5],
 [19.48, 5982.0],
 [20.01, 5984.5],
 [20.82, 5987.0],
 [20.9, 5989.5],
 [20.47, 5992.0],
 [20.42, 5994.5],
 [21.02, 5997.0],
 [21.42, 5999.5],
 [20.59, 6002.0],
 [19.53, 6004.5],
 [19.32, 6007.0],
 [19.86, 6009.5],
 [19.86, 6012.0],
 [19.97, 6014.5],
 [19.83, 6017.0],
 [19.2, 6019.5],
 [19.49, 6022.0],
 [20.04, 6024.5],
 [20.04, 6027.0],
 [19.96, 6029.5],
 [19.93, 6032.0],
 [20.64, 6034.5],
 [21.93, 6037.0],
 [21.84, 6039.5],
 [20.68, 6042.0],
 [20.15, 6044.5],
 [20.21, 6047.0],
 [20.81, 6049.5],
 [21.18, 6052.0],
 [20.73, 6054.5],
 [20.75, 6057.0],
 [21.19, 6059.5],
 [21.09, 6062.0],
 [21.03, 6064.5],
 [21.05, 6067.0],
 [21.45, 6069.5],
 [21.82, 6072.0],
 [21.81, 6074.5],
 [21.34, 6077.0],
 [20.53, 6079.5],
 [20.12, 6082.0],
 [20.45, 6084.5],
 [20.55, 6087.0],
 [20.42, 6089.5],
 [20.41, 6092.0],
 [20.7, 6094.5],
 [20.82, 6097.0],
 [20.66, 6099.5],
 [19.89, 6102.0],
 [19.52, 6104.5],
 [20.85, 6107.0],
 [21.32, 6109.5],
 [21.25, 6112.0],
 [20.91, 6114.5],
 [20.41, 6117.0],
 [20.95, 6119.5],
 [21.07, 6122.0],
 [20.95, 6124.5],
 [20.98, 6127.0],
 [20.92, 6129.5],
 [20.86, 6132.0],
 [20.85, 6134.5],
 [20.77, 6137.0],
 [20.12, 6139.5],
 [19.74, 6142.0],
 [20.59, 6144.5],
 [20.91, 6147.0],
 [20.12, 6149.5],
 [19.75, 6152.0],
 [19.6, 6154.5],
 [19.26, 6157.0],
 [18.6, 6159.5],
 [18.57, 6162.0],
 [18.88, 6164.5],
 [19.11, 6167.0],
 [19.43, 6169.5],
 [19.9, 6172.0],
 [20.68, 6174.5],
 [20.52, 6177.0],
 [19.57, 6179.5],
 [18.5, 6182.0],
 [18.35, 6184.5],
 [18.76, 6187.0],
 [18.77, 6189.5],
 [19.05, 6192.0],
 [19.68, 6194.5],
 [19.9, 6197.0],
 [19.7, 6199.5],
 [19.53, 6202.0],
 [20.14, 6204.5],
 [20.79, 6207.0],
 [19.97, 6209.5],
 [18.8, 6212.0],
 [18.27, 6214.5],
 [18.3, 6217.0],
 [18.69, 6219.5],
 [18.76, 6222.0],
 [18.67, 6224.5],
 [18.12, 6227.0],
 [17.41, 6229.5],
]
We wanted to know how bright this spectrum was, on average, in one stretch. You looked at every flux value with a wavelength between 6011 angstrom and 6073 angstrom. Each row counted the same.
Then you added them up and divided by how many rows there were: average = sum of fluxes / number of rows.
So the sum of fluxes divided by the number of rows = 20.59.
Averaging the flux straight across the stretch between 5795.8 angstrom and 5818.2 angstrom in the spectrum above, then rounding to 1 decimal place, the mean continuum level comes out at 20.4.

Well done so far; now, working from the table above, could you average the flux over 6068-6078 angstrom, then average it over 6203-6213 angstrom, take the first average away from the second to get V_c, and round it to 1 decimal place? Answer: -1.7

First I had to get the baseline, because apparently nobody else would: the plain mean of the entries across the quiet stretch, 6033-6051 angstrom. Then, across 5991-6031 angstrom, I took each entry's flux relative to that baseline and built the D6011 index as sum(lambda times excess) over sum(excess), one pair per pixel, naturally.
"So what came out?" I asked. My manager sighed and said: 6015.2 angstrom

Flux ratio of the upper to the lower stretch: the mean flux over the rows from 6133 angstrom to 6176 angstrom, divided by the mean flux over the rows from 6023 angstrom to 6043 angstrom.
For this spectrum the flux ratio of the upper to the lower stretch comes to 0.96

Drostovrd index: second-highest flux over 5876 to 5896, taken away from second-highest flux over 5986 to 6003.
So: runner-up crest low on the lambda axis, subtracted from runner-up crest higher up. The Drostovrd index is 0.7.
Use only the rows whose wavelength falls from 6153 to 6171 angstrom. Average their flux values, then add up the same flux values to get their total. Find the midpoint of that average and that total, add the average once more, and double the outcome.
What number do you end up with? 191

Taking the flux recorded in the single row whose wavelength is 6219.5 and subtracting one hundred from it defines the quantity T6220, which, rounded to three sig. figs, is -81.3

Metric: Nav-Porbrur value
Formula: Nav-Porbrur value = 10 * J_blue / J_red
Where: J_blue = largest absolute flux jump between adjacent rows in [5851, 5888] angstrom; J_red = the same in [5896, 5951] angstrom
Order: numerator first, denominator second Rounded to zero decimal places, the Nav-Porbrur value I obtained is 12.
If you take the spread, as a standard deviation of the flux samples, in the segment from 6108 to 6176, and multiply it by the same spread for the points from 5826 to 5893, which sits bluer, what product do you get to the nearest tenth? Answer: 1.7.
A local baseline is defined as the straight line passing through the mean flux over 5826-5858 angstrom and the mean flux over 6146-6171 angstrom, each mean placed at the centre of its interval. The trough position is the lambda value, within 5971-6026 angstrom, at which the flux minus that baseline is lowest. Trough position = 6019.5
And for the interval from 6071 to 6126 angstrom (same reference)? 6104.5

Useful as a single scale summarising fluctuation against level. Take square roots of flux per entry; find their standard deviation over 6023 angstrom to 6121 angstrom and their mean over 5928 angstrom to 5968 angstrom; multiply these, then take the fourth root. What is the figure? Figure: 0.73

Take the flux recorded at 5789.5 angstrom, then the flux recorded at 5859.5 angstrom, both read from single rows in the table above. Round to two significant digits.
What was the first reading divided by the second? 0.98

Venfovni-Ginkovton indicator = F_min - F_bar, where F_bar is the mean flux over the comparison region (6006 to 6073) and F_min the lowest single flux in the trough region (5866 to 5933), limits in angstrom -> -6.4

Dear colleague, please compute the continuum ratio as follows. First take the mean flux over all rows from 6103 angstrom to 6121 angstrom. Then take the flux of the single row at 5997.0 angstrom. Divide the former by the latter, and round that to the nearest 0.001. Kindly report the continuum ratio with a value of 0.987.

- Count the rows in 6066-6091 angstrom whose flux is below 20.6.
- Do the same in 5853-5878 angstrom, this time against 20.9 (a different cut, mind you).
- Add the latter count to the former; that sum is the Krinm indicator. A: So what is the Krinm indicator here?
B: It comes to 11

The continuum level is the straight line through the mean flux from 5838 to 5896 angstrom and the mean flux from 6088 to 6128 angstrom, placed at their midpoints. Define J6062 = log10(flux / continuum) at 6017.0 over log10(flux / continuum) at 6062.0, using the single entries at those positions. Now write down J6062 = -1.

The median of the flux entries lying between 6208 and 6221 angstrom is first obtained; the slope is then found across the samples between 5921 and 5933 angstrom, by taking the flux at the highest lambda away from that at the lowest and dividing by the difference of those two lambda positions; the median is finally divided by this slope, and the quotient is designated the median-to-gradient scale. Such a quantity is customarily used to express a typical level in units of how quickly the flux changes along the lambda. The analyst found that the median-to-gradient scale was -240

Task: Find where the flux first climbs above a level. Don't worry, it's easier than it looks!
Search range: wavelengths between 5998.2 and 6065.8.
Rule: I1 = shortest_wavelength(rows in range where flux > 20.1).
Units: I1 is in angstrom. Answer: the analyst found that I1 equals 5999.5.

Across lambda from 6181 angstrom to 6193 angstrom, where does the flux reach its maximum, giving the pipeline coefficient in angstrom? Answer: 6192.0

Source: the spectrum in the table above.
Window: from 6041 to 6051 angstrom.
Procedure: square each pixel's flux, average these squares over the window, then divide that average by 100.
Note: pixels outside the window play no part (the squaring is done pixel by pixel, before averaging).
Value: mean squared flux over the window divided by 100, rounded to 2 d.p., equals 4.19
